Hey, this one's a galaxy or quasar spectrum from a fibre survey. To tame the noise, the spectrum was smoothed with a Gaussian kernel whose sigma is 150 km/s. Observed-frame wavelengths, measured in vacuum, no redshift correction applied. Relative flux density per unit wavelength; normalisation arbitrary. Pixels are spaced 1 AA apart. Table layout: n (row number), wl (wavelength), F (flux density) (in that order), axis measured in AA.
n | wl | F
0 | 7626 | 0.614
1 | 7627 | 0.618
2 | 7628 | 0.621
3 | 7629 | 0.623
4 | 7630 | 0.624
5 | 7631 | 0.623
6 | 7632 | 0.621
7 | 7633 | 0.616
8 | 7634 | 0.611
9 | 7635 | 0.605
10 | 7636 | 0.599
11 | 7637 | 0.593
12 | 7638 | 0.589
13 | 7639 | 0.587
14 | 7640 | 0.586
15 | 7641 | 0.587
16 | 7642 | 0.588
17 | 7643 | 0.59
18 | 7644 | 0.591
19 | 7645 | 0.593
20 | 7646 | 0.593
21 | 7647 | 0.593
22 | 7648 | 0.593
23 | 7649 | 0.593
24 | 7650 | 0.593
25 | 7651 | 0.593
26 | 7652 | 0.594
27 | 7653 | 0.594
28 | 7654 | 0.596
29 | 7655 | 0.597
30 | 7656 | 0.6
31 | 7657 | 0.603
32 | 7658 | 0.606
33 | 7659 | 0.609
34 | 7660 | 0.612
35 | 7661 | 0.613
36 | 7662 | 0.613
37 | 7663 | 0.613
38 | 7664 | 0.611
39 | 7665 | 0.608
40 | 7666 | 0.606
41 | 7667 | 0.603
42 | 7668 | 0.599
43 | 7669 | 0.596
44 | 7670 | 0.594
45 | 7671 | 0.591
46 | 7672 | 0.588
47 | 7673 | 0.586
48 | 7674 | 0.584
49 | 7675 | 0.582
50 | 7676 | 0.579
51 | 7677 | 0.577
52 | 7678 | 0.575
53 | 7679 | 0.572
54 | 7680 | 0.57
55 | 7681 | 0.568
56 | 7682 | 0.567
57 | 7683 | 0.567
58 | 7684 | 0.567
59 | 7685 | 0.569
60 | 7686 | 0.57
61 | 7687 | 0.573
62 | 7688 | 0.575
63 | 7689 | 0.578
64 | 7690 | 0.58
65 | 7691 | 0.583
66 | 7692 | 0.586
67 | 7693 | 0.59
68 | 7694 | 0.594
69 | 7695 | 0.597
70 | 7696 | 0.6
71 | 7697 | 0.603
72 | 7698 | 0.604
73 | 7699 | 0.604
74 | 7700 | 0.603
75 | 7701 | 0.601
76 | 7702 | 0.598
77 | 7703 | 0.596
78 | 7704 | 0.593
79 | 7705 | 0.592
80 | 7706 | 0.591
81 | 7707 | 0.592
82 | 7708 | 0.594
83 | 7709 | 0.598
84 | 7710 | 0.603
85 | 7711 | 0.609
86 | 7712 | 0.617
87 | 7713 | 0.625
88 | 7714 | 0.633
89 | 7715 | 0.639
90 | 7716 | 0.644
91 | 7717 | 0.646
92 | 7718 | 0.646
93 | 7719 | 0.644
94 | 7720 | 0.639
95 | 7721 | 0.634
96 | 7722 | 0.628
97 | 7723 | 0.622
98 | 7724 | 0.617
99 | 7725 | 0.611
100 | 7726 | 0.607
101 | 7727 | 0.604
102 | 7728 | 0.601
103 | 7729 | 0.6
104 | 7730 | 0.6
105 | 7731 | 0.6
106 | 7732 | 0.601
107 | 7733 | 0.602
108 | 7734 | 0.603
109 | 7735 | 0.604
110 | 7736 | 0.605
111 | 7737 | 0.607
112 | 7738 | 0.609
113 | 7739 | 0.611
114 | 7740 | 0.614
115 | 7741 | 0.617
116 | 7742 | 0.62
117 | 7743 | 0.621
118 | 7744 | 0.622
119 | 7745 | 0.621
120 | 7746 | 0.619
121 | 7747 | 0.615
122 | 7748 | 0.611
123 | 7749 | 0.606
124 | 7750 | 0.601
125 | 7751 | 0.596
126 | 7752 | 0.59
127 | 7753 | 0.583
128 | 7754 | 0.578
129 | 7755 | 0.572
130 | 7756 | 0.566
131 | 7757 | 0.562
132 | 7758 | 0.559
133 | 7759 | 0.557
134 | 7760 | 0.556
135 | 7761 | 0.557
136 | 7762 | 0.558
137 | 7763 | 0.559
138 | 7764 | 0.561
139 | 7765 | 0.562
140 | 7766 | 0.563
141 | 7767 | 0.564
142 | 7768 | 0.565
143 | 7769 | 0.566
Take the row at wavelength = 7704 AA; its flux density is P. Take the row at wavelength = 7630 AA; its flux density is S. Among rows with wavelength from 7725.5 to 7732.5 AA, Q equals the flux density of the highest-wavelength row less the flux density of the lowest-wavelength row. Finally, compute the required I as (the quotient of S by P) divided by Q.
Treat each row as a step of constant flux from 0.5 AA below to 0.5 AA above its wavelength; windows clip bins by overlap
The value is -175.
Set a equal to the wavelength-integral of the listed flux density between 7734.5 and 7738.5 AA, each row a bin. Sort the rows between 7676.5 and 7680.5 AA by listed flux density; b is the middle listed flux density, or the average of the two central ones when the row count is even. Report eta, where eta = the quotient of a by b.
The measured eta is 4.23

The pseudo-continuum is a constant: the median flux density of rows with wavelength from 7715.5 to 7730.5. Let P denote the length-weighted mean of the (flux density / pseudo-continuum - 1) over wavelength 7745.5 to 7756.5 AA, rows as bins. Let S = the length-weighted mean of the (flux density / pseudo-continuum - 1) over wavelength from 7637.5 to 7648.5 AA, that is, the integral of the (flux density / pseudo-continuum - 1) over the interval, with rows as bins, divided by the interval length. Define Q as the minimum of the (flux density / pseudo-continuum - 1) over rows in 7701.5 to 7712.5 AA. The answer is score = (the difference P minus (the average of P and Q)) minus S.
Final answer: 0.05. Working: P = -0.04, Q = -0.050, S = -0.051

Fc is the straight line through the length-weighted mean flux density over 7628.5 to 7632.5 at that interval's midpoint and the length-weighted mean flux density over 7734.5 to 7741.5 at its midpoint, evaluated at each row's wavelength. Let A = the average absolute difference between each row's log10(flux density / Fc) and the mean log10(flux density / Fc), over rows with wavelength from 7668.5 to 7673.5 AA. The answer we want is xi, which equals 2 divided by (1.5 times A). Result 593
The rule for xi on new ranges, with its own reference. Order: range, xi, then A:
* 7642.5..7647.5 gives 1355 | 0.001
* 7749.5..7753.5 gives 309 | 0.004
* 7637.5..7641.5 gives 2290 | 0.001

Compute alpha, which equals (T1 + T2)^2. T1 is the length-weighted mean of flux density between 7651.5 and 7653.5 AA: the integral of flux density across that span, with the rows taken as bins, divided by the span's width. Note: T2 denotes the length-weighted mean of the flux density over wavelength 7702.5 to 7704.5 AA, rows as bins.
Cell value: 1.41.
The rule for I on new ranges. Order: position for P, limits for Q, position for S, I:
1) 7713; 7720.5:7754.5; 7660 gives -17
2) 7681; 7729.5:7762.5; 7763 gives -23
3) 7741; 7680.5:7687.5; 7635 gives 196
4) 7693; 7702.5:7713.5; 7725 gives 36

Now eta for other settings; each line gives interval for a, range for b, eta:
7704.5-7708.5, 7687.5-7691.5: 4.09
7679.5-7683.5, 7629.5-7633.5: 3.65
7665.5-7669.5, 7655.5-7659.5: 3.98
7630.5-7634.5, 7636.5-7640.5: 4.20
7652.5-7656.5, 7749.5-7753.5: 4.03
